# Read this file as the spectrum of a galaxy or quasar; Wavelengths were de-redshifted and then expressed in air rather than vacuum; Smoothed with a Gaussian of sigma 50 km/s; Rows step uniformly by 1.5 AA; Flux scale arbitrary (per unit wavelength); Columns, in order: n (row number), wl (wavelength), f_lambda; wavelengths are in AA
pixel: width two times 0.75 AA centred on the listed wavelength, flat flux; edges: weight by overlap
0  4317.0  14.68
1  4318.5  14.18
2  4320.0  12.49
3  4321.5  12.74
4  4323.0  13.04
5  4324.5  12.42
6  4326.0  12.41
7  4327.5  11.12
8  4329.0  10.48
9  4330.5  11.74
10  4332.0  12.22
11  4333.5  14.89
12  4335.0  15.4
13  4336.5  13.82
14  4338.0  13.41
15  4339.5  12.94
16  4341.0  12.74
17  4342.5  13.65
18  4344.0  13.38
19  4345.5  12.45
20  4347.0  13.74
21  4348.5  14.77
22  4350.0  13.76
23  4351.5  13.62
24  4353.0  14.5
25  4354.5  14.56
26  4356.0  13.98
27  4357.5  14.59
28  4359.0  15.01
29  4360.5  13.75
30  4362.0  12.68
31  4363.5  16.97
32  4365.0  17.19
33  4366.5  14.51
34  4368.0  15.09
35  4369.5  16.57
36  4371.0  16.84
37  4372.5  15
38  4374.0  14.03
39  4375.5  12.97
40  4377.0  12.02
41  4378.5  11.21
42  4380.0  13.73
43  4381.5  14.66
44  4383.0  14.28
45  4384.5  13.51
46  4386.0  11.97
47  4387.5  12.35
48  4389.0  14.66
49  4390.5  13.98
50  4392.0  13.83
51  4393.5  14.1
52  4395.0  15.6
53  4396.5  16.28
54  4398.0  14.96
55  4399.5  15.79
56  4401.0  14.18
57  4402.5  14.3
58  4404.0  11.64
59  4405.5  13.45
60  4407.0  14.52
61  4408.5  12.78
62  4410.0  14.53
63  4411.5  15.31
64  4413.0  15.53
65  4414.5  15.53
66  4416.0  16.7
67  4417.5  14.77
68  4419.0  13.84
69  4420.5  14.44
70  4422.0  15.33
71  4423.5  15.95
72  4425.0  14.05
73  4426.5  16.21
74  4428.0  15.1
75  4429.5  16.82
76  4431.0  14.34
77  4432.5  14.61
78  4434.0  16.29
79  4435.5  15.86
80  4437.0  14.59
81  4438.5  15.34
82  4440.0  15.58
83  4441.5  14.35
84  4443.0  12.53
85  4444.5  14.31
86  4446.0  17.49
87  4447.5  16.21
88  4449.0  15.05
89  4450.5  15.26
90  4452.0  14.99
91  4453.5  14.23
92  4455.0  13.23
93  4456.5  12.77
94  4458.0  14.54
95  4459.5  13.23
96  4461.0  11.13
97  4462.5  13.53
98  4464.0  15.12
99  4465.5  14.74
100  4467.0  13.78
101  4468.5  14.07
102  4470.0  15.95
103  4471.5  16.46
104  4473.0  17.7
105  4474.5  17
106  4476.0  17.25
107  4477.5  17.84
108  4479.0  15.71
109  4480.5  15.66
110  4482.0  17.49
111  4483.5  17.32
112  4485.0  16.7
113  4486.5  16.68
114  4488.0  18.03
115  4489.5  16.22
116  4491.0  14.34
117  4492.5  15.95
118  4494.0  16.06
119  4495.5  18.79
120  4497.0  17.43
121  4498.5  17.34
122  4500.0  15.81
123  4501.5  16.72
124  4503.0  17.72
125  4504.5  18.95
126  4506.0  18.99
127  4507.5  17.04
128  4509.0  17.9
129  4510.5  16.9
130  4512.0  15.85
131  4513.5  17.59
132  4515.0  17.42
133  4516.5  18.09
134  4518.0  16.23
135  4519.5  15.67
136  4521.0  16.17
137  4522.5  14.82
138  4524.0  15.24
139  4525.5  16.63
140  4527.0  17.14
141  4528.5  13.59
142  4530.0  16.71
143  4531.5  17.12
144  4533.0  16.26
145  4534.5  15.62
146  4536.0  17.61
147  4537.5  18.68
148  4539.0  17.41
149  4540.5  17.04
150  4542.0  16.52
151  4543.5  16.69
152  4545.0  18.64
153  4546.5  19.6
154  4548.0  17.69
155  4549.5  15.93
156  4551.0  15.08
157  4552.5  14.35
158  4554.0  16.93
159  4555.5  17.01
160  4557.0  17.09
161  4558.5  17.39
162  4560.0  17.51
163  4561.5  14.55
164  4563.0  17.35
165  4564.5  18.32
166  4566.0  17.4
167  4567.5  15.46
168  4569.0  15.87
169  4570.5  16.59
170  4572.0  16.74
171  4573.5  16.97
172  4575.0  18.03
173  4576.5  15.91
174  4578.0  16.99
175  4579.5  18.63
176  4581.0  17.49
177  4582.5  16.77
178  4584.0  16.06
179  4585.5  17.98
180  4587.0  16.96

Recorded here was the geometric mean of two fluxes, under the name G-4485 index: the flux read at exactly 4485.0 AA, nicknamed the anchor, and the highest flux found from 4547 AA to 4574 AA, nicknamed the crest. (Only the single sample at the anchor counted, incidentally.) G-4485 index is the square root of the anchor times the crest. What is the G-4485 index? 17.5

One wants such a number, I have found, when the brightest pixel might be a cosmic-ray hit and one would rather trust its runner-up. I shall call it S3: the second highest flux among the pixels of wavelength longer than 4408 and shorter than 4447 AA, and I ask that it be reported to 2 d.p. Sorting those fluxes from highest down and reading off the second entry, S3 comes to 16.82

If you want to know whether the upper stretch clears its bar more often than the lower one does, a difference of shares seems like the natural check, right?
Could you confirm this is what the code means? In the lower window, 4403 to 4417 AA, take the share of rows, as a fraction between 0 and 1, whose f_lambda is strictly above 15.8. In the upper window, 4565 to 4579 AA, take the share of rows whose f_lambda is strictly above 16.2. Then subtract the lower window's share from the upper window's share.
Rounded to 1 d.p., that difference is 0.6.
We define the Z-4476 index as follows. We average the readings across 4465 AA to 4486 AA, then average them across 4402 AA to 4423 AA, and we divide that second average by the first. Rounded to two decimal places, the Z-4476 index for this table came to 0.89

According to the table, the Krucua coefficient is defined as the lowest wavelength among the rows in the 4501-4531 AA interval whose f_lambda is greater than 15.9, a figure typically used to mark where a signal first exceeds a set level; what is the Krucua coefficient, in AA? 4501.5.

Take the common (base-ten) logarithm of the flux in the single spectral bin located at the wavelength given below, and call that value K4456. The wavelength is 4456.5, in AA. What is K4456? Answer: 1.11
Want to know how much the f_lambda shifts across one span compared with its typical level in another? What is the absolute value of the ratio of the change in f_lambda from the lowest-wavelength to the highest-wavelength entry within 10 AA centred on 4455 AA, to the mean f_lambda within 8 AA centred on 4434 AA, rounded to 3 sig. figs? 0.134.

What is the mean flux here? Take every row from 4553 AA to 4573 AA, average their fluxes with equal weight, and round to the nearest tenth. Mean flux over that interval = 16.8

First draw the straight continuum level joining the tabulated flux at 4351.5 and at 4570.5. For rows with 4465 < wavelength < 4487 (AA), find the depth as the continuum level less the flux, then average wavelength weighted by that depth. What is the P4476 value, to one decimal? 4480.3 AA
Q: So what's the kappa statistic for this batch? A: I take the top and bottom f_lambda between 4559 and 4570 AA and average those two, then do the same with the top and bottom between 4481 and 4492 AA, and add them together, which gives 32.6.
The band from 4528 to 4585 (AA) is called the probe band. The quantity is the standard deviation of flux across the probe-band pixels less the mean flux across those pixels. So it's -15.6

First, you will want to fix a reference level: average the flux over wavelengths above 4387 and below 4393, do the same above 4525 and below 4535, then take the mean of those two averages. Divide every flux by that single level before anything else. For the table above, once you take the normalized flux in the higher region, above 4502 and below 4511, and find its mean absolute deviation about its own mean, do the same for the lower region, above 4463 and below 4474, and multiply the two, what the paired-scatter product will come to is 0.0035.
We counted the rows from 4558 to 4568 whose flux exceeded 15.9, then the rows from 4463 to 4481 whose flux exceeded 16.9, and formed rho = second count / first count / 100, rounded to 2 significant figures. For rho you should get 0.0080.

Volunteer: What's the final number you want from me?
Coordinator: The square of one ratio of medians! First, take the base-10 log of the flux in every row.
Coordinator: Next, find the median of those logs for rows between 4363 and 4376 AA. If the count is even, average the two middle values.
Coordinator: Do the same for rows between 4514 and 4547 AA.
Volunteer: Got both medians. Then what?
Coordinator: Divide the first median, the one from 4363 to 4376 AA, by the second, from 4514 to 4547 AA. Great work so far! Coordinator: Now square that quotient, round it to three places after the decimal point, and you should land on 0.929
